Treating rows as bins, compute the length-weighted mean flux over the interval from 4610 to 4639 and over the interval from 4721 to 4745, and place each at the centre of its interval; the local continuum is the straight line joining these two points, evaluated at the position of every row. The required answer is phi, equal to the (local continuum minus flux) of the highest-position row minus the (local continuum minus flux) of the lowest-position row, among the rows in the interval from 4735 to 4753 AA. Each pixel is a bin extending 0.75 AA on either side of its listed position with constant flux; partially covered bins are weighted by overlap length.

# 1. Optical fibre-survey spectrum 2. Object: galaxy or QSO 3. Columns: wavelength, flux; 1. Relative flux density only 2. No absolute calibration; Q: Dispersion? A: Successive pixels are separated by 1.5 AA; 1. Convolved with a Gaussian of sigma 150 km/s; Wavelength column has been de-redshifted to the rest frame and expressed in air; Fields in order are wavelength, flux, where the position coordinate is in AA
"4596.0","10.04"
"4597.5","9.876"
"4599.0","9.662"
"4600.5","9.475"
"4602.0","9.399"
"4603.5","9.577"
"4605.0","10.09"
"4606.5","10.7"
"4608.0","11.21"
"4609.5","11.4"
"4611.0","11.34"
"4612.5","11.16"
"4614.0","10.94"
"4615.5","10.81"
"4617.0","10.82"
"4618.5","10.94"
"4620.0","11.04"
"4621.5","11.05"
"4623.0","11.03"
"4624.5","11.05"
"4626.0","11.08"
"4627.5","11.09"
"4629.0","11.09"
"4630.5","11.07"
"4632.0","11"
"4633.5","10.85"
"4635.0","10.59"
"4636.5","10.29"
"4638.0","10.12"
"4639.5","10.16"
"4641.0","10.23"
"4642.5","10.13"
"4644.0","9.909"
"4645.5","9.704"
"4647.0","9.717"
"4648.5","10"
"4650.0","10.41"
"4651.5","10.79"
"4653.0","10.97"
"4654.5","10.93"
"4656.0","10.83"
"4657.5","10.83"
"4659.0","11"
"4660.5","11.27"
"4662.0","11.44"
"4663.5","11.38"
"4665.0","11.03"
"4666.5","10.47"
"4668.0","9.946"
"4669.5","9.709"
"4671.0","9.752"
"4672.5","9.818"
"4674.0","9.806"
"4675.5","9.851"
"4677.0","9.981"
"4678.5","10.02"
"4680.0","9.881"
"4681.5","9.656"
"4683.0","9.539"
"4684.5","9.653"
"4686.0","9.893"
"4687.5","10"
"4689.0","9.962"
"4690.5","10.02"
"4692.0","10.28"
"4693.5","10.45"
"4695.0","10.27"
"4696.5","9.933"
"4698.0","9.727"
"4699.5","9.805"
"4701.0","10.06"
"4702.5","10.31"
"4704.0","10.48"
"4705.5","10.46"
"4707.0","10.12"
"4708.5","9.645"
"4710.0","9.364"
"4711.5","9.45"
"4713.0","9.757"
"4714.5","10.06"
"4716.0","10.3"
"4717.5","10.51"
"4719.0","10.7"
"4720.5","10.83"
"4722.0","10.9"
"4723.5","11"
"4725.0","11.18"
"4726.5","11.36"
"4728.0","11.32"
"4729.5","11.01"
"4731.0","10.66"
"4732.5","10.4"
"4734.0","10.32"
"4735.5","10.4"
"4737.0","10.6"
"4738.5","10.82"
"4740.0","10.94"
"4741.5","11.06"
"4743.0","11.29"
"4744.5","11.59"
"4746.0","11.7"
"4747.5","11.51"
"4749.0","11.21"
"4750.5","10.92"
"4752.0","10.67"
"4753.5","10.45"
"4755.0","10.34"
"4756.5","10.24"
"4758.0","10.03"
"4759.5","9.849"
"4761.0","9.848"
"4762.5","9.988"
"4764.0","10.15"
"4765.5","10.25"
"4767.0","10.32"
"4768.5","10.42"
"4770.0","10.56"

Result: -0.3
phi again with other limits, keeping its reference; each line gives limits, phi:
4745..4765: 1.6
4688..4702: -0.1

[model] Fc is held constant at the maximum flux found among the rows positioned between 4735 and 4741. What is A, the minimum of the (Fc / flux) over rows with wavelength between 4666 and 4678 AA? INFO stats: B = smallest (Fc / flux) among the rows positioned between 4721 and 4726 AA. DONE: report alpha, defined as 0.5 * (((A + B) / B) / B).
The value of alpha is 1.06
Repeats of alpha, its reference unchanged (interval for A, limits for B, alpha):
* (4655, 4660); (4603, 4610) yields 1.06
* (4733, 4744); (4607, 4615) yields 1.05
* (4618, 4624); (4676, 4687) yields 0.87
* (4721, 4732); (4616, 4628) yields 1.00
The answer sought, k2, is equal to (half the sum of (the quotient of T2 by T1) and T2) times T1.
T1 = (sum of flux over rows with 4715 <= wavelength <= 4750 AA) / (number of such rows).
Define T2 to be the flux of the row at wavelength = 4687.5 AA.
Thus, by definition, 59.7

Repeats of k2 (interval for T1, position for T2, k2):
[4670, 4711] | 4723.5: 60.2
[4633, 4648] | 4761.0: 55.0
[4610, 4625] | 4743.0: 67.8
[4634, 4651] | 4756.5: 56.9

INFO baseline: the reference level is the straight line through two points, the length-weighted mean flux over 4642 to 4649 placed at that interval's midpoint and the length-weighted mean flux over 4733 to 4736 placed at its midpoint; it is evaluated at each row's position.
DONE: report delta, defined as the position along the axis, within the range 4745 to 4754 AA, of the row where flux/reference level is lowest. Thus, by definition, 4753.5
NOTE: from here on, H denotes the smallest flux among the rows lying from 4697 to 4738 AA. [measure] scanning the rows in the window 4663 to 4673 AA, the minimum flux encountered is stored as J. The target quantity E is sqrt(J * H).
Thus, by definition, 9.5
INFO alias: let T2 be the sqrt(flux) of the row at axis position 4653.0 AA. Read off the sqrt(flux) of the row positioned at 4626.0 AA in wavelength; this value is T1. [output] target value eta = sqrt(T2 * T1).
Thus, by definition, 3.32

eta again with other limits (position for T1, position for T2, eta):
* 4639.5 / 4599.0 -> 3.15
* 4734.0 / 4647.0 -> 3.16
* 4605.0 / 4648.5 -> 3.17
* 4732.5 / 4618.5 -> 3.27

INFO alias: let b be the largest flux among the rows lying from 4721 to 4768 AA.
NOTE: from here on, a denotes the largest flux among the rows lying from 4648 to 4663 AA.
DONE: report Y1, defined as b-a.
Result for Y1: 0.3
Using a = 11.44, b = 11.7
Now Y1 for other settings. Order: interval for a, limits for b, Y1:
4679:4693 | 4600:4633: 1.1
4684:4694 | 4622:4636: 0.6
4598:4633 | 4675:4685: -1.4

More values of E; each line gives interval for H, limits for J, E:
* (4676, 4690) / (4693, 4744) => 9.5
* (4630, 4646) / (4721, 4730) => 10.3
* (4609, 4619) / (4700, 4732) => 10.1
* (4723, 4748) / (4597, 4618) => 9.8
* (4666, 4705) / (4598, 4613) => 9.5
